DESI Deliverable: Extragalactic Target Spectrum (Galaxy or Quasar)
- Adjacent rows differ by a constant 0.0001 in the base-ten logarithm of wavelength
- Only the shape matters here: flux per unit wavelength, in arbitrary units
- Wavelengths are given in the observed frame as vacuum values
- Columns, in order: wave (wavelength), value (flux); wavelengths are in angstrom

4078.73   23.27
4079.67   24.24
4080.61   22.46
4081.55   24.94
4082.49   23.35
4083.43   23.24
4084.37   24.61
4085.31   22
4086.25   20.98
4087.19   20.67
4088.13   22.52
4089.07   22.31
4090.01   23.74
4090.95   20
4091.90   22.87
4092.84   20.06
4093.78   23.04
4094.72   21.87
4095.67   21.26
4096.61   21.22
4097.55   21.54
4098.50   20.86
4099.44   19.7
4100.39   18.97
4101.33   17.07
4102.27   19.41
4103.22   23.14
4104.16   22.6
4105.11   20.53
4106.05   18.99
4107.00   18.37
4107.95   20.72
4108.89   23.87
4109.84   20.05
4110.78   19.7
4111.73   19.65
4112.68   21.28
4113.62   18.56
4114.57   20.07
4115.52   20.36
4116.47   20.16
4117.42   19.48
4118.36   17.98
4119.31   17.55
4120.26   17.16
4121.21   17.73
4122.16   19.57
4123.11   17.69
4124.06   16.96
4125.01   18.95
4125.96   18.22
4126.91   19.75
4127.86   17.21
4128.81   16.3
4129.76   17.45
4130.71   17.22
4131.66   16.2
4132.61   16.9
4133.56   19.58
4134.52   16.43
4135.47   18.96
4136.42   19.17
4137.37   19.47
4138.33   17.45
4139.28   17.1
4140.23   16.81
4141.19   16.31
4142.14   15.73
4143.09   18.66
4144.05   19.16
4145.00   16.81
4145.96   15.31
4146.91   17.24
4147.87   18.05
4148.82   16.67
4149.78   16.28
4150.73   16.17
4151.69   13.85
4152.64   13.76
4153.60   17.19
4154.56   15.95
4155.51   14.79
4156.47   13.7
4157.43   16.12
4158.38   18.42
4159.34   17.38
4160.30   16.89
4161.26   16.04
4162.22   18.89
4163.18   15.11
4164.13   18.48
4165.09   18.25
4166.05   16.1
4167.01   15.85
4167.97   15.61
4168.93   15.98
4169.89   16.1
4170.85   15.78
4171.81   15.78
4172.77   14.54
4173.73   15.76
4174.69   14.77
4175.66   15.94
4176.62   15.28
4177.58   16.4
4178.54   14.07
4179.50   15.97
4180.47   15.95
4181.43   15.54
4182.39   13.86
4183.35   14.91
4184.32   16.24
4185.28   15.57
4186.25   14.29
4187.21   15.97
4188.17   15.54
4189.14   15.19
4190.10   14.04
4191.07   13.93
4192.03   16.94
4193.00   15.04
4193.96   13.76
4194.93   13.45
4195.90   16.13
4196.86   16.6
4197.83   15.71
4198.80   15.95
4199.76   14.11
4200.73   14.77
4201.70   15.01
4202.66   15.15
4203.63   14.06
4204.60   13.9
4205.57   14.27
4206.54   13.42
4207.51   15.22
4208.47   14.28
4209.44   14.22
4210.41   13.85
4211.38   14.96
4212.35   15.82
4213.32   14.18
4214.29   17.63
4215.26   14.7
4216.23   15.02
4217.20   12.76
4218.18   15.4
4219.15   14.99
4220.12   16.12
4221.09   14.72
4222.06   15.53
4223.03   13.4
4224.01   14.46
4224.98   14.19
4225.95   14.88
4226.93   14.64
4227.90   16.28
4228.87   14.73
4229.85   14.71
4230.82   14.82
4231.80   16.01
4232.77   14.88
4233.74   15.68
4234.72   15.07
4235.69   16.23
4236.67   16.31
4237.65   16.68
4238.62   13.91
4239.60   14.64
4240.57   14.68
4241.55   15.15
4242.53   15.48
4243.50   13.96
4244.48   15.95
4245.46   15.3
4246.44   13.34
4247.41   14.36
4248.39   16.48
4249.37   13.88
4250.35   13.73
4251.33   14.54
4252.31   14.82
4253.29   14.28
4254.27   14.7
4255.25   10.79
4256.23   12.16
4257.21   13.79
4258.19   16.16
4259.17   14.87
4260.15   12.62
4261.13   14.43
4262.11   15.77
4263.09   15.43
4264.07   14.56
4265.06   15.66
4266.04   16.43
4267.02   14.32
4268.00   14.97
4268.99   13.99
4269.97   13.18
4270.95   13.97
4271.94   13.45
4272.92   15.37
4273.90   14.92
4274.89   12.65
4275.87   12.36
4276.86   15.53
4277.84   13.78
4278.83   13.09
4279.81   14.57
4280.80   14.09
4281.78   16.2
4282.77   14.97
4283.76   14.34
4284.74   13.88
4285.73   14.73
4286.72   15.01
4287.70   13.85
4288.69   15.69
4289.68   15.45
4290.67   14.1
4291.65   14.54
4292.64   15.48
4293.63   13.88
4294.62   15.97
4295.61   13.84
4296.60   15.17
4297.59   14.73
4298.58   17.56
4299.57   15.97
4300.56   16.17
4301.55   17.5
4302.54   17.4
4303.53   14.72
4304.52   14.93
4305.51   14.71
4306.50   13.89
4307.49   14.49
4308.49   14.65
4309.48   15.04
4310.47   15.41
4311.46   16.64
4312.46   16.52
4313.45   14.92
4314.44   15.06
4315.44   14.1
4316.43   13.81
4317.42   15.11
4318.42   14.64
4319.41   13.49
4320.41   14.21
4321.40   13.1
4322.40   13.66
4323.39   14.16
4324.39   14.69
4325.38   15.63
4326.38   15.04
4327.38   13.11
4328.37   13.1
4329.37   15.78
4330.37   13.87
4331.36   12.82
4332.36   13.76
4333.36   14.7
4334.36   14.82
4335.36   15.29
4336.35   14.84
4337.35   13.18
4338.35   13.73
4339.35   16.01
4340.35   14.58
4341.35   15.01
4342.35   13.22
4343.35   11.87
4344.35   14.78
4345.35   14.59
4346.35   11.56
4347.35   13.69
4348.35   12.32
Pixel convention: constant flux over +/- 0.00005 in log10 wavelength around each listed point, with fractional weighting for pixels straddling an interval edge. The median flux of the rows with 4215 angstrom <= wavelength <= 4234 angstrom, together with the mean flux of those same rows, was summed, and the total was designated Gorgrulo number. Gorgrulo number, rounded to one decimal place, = 29.7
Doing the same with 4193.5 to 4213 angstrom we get 29.3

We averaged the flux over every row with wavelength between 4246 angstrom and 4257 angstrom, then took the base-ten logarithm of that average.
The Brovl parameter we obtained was 1.14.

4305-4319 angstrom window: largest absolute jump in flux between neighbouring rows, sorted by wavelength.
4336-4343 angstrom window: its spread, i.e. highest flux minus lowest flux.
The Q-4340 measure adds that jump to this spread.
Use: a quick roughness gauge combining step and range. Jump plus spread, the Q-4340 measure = 4.4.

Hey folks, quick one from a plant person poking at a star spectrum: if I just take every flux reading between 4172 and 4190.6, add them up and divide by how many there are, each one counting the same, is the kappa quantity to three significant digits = 15.3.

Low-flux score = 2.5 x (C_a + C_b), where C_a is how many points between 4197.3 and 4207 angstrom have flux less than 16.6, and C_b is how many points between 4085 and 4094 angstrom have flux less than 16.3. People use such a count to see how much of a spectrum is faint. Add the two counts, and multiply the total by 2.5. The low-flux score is 25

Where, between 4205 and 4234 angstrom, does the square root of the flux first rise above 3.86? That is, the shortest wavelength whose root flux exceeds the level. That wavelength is 4207.51 angstrom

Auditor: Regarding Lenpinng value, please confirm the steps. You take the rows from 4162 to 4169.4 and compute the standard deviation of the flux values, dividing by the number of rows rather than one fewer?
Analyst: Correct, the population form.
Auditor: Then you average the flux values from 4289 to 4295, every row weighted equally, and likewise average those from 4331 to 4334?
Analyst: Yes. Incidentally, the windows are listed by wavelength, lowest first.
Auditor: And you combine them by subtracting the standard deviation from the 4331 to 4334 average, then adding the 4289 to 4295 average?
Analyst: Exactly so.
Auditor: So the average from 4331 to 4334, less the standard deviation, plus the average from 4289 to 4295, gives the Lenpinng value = 27.3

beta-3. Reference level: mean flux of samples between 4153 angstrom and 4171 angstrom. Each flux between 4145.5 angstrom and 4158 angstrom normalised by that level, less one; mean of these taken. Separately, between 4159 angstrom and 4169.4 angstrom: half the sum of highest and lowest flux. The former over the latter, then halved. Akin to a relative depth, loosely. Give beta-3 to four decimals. -0.0012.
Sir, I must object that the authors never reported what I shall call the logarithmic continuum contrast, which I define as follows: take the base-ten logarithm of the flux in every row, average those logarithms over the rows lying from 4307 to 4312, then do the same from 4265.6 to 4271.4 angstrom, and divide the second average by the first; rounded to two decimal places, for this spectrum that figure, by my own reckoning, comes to 0.98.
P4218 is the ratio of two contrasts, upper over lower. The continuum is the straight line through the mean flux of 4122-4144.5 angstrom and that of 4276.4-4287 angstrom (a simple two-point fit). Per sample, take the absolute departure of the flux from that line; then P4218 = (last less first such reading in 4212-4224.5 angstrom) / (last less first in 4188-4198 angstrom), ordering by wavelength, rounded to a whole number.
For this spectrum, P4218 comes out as -3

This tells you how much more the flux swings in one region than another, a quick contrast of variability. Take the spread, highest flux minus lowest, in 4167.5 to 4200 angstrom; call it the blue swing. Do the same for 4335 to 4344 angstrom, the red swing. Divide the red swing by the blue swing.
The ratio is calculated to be 1.19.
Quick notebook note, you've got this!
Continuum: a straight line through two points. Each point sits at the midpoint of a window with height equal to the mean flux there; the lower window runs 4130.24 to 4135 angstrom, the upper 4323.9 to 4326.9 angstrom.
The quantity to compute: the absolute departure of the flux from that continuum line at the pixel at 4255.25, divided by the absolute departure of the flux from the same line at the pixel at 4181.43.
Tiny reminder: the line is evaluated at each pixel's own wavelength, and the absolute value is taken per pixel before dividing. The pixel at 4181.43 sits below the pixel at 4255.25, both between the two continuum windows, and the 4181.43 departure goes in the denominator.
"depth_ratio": 4.3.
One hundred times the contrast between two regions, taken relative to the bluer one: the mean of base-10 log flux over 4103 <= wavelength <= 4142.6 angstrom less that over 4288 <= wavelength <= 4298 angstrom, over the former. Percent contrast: 7.8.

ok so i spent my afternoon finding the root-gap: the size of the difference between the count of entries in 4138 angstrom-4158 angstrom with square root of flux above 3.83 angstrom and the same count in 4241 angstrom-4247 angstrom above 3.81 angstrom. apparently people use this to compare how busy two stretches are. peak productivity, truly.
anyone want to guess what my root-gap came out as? 14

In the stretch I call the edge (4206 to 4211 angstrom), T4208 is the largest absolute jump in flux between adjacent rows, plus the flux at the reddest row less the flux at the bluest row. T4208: 2.2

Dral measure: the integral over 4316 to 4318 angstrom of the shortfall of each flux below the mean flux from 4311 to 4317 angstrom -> 1.4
